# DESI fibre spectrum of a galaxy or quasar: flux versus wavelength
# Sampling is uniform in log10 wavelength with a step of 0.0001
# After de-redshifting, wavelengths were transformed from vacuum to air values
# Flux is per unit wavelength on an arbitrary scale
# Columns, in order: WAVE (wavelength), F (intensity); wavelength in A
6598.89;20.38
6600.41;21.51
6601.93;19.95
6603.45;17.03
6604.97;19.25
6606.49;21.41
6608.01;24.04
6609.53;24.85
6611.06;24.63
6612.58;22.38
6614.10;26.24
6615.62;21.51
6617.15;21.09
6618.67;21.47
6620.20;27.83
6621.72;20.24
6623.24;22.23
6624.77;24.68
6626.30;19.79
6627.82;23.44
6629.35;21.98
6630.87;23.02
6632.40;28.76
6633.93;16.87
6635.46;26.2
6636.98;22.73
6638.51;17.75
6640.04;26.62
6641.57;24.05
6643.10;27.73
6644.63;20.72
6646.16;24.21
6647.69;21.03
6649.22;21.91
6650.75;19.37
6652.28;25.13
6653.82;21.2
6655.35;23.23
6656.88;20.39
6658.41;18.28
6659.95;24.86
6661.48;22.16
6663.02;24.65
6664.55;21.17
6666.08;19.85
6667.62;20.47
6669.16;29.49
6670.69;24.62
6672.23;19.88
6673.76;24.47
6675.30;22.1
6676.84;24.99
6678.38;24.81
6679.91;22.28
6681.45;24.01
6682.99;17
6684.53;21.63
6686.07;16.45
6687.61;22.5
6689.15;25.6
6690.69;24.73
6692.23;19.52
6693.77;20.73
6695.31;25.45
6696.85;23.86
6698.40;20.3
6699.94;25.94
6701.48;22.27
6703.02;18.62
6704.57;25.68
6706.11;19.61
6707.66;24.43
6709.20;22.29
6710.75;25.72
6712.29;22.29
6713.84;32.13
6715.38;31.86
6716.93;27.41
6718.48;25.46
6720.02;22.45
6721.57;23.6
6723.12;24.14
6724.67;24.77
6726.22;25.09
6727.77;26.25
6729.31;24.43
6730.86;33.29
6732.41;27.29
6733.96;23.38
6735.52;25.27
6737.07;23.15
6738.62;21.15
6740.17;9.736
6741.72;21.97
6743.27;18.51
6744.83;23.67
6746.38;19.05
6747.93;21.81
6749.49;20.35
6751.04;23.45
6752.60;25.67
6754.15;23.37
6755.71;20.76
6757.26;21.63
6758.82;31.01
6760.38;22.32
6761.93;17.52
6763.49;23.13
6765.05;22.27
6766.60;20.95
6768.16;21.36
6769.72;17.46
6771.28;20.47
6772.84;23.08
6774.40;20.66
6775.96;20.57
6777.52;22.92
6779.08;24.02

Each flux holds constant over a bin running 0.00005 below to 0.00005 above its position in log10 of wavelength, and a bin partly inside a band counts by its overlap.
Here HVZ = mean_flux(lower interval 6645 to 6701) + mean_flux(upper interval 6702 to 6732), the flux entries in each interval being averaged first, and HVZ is 47.7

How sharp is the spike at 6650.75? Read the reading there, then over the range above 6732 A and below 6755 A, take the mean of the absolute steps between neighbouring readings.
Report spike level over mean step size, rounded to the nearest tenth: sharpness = 4.6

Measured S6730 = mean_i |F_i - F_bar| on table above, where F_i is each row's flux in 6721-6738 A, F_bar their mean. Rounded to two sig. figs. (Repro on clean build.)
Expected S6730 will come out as 1.9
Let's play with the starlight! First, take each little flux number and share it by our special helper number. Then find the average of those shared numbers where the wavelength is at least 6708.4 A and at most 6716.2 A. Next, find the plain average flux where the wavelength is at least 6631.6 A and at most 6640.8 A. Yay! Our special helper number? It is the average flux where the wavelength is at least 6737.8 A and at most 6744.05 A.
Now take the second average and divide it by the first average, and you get 15.4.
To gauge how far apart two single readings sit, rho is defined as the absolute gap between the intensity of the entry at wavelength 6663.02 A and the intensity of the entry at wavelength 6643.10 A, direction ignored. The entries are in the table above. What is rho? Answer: 3.1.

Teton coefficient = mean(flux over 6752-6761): 24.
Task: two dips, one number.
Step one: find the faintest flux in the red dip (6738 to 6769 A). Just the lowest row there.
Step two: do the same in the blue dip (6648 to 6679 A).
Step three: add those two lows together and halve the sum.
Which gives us 14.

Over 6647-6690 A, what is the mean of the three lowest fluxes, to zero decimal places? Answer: 17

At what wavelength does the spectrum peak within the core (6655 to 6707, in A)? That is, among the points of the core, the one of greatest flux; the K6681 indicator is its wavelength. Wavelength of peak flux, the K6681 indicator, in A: 6669.16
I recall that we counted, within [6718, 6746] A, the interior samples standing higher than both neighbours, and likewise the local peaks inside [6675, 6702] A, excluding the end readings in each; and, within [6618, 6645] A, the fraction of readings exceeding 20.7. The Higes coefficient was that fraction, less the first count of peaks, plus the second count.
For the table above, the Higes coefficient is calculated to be 2.8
